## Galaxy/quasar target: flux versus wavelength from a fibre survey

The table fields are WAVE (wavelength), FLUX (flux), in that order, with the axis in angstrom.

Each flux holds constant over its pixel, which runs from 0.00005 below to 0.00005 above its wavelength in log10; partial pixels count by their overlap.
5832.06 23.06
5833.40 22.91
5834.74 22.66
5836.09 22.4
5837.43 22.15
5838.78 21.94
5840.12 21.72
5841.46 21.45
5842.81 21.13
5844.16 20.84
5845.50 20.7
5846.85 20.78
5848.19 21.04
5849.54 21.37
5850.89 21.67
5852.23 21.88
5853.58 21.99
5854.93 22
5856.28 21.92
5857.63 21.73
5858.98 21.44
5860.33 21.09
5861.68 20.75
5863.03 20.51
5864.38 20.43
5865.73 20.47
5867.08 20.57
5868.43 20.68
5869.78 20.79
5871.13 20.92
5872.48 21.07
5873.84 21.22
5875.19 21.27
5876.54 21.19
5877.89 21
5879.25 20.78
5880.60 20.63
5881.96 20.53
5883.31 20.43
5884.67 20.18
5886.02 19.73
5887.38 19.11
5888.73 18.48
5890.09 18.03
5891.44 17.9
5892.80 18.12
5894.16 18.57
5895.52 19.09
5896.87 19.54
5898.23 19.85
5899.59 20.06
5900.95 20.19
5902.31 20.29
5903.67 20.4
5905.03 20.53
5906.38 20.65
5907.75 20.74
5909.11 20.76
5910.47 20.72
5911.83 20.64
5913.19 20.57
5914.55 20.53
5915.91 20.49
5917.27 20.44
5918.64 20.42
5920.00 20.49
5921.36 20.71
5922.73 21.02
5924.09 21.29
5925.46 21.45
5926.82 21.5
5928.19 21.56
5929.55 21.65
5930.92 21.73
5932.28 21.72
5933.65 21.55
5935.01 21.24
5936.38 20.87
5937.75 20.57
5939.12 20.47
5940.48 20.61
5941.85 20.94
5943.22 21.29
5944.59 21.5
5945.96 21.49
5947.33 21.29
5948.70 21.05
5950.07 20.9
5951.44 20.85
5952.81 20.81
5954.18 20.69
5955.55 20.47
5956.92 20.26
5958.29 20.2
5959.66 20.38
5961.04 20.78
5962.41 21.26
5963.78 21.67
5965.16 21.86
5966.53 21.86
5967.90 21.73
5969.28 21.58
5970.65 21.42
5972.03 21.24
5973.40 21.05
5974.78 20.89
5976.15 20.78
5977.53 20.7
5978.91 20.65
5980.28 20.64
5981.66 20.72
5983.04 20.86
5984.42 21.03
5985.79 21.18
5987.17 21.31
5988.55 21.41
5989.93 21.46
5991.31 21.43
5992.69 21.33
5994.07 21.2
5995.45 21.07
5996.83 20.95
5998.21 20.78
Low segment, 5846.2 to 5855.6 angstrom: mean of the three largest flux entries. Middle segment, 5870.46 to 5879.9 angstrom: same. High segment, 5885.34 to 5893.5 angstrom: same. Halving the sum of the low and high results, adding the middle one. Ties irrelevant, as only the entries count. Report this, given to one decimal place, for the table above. 41.8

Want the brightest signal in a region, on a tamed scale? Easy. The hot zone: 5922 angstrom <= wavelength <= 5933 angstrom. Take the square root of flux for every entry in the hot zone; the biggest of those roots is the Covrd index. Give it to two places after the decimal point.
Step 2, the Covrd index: 4.66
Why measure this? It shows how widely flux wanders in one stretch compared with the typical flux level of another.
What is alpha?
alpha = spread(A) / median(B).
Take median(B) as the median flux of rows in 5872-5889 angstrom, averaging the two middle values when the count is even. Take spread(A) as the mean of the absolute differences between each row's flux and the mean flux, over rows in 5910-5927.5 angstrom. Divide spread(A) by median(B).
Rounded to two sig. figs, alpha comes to 0.016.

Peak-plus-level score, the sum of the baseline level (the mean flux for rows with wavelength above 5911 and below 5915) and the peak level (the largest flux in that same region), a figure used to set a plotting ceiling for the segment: 41.2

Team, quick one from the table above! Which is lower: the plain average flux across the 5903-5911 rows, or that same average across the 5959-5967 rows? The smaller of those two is 20.6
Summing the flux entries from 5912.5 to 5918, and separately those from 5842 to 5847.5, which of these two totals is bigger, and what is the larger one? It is 83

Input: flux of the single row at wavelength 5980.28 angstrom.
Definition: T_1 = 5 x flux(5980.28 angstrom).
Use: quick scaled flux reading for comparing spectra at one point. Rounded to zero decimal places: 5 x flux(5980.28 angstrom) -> 103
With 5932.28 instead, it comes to 109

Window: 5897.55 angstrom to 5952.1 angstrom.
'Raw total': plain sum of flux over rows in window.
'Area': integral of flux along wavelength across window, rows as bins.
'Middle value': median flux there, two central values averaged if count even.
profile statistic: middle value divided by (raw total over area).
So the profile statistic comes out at 28.3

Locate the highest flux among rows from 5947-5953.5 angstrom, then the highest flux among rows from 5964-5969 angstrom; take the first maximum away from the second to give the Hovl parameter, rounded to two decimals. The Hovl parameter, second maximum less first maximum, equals 0.57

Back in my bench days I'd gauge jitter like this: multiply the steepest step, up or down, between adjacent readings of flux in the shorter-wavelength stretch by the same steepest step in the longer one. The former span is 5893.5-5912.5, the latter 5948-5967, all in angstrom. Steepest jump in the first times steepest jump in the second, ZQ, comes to 0.25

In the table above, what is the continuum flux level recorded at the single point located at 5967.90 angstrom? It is 21.73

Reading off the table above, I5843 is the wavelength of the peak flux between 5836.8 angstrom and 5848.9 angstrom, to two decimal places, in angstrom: 5837.43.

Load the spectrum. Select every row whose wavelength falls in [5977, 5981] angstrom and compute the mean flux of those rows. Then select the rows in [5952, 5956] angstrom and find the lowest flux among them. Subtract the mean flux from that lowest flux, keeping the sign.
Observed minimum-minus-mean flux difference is -0.2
